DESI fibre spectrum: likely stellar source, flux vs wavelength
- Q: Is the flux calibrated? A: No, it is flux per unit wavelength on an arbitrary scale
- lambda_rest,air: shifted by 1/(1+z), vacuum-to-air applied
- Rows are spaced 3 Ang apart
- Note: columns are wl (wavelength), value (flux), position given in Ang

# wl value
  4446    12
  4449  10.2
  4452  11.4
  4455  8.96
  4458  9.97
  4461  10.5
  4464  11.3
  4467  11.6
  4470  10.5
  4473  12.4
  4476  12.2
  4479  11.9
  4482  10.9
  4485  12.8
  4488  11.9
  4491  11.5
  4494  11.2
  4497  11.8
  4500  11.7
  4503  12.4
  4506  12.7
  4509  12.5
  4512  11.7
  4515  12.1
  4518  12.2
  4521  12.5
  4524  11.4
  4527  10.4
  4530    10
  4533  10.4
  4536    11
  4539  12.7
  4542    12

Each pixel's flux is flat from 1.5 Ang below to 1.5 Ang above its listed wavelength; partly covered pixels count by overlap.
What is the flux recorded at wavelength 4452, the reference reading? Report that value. 11.4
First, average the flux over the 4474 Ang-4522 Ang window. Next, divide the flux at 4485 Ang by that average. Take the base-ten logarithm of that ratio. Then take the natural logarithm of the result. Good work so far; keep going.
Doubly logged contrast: -3.6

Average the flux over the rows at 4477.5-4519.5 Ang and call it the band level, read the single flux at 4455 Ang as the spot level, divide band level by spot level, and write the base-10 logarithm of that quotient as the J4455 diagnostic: 0.13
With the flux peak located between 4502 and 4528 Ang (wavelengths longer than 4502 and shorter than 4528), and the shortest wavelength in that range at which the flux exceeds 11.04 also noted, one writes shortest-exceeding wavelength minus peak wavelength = -3 Ang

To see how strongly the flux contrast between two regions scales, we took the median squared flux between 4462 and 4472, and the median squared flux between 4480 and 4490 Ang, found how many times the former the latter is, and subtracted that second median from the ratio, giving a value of -141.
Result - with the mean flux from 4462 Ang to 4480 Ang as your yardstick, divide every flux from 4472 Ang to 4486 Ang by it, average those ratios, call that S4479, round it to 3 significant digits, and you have 1.03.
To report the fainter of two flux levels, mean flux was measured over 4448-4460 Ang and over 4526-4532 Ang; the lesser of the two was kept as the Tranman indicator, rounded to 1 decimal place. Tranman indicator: 10.1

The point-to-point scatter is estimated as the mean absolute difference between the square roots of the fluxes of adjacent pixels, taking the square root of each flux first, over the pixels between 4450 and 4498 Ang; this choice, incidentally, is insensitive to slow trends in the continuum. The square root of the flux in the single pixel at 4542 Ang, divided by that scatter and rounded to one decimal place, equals 25.3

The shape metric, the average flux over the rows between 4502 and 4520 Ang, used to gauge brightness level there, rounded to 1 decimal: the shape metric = 12.3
